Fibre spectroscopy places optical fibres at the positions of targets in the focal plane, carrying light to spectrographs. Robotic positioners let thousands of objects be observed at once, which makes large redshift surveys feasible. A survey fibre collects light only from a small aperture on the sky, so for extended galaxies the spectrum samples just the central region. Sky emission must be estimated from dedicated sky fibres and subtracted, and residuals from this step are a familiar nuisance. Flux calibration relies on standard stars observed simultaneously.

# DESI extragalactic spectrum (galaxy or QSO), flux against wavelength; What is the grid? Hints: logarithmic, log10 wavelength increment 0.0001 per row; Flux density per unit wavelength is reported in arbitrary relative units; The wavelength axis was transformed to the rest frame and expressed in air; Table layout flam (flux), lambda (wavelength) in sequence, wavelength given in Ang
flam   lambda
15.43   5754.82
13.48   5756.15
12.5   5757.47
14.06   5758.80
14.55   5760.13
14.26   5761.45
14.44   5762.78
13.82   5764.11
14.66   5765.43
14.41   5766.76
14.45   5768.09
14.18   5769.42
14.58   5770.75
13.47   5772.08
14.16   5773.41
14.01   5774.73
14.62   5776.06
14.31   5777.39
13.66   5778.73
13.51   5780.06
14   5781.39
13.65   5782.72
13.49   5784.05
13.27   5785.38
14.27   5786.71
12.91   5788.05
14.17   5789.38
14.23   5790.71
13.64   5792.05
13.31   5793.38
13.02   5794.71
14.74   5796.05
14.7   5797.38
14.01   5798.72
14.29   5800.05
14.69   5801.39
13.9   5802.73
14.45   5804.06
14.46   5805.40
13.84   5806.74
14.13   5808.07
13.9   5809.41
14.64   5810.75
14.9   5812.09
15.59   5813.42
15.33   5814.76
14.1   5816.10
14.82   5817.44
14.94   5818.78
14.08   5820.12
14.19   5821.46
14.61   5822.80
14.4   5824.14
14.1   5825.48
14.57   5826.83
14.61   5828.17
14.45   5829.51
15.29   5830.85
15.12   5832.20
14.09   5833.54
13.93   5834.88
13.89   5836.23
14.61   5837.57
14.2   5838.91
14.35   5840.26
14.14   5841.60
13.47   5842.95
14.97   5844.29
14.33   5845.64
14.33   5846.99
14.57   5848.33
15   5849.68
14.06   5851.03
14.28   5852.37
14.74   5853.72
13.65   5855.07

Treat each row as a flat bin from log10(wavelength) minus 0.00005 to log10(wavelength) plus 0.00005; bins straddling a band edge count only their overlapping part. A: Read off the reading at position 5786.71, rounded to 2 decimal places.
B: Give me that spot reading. 14.27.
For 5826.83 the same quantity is 14.57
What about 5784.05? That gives 13.49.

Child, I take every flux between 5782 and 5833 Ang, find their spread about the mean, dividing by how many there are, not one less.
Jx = 0.61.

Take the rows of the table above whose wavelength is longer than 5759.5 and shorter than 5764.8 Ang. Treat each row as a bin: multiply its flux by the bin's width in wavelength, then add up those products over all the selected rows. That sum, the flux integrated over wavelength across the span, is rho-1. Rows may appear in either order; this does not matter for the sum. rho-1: 75.7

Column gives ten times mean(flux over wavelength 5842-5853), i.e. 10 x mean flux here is 144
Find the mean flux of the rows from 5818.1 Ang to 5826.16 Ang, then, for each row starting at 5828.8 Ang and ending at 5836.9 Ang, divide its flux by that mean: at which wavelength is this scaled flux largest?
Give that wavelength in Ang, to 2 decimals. 5830.85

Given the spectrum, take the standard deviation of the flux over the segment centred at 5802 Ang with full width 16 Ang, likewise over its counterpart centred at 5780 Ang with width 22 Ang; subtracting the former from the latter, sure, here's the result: -0.01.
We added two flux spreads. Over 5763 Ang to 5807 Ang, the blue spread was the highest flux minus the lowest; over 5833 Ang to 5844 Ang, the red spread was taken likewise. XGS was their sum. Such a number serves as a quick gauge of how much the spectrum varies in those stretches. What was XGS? 3.0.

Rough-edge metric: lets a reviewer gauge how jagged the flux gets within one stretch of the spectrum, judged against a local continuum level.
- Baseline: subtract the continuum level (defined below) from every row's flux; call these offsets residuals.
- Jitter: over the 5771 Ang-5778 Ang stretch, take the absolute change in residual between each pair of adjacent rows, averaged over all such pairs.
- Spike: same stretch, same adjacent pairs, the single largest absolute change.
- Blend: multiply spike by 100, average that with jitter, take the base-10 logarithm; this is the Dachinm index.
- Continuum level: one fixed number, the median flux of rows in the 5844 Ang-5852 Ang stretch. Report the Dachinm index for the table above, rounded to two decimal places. 1.54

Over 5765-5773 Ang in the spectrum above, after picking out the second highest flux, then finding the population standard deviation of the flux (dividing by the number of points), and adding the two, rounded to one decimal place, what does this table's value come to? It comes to 15.0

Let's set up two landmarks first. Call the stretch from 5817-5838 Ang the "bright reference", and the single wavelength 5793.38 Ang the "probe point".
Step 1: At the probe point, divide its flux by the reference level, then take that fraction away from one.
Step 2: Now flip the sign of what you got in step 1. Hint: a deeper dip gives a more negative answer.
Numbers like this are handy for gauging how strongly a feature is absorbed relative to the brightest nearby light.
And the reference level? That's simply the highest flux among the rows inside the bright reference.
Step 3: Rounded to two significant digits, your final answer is -0.13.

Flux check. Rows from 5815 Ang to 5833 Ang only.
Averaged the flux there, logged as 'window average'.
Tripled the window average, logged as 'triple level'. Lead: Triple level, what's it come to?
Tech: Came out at 43.7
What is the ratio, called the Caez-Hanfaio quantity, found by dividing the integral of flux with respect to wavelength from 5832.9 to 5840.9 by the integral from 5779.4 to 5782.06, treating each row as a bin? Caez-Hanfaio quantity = 3.1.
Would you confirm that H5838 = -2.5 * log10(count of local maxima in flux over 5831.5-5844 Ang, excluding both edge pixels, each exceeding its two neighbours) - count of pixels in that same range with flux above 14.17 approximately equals -4.8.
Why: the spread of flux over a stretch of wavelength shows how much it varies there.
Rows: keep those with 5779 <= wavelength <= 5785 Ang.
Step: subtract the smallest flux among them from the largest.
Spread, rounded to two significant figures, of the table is 0.51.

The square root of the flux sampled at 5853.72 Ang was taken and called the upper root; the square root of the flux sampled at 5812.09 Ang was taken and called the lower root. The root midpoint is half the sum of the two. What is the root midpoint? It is 3.85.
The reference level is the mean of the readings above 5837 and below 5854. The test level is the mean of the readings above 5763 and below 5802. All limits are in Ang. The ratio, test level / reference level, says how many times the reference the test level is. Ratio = 0.974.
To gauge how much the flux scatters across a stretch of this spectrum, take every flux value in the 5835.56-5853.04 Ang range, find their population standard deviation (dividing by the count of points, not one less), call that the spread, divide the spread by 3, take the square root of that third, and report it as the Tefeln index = 0.364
